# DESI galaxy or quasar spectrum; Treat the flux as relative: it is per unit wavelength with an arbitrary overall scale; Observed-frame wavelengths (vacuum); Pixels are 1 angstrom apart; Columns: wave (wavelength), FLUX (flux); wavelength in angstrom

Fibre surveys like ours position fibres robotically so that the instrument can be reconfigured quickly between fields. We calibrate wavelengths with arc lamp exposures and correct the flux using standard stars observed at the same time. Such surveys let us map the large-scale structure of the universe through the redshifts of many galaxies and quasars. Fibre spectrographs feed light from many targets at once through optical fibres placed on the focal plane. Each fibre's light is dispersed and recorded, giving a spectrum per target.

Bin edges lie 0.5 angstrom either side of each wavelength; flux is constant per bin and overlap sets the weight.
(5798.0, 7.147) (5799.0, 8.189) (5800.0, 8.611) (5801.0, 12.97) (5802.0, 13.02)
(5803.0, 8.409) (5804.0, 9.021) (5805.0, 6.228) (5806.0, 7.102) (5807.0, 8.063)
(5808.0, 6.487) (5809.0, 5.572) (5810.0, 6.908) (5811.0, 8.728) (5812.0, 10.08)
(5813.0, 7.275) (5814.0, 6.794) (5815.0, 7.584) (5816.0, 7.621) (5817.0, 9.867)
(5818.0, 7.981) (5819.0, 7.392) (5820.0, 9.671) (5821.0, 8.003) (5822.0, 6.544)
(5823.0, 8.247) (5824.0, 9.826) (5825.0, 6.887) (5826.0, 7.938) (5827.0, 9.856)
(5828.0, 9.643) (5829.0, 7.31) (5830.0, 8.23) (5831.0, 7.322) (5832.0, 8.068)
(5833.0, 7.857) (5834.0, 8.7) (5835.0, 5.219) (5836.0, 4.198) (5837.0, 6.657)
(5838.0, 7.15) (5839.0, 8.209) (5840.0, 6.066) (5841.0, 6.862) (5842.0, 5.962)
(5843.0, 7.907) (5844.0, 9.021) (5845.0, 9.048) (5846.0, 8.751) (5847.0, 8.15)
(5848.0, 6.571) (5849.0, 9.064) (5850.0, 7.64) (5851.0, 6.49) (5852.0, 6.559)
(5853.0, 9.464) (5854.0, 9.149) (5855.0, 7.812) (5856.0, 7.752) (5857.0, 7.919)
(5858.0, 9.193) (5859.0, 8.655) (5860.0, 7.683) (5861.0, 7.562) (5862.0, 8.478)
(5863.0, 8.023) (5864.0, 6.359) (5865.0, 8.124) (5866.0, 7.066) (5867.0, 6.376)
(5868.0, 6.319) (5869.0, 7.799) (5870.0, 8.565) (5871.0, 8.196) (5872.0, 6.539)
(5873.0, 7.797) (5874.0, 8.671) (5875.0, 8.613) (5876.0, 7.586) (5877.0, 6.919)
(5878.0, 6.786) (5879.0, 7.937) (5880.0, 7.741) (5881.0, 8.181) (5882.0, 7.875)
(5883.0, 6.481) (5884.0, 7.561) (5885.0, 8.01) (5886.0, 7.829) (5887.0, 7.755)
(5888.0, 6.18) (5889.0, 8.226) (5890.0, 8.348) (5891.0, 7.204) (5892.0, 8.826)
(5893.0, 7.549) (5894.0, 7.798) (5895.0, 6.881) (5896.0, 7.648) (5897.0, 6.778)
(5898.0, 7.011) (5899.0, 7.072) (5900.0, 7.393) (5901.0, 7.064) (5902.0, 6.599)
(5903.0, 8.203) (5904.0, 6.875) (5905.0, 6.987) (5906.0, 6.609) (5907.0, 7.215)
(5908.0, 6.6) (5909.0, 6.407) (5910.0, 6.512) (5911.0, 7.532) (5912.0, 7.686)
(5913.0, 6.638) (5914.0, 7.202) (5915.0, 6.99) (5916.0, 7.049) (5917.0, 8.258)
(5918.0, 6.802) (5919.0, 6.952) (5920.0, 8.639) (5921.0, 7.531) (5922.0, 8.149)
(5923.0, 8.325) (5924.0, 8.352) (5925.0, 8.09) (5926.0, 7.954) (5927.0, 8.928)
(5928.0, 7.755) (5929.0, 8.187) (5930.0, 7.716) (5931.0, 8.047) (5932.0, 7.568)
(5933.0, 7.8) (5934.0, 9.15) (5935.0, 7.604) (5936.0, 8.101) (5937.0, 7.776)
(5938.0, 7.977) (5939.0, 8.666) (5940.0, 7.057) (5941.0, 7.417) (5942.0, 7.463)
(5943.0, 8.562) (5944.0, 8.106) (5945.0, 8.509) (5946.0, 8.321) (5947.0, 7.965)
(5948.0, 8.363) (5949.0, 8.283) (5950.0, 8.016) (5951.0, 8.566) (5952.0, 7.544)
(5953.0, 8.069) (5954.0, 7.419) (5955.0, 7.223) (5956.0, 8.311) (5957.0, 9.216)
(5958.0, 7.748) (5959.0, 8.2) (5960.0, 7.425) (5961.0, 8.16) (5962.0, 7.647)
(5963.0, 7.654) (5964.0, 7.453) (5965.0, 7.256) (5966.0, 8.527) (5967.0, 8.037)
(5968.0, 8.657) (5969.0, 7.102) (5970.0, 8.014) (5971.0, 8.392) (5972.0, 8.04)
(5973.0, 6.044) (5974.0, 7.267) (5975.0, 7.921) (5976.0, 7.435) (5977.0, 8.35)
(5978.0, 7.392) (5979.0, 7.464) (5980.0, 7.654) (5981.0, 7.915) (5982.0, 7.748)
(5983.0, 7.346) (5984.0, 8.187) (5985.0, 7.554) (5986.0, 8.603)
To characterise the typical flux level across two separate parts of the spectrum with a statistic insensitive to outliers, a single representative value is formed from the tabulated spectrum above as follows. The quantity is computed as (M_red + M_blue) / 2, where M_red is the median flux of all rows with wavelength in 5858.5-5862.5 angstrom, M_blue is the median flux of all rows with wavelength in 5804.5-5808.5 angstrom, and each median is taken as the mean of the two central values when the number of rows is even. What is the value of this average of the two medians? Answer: 7.4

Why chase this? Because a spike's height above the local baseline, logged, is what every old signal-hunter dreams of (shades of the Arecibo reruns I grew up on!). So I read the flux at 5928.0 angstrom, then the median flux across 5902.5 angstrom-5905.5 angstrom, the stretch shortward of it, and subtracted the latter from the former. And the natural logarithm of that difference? -0.26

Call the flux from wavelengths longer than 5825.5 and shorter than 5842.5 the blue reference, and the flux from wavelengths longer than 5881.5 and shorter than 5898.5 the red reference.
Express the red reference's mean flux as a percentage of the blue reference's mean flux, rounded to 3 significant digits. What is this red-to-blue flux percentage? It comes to 102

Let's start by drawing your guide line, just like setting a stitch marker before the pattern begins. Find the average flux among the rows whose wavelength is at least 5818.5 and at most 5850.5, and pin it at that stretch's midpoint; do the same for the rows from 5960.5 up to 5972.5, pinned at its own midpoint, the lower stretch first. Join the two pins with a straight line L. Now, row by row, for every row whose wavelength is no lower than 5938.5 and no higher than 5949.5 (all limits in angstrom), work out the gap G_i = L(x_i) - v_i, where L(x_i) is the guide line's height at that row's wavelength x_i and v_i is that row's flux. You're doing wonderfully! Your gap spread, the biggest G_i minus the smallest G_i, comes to 1.6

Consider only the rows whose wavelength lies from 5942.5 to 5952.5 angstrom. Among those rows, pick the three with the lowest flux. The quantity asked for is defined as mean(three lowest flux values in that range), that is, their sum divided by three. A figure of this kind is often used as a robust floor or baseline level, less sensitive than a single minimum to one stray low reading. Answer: 7.8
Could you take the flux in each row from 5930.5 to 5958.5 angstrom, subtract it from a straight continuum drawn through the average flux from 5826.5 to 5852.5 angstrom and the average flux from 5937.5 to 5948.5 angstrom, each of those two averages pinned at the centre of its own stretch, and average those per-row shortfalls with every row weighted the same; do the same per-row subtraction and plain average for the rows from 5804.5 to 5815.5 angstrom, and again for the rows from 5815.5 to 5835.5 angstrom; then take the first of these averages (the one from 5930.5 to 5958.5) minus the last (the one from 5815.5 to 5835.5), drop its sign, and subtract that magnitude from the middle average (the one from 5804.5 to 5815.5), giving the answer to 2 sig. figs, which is -0.56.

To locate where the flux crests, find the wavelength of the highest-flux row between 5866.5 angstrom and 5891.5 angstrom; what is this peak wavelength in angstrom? 5874.0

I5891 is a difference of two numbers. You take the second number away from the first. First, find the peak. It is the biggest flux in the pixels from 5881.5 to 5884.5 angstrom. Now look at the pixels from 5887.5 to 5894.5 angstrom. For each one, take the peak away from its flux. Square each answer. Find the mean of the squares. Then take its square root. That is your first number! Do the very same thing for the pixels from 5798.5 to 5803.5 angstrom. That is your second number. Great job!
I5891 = -2.4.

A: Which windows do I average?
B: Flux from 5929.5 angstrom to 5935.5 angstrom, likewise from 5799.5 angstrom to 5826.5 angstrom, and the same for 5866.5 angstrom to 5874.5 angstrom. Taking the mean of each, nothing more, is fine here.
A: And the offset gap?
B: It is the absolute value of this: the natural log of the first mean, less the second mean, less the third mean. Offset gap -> 13.7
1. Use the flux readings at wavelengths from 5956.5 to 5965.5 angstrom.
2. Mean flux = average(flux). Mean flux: 7.9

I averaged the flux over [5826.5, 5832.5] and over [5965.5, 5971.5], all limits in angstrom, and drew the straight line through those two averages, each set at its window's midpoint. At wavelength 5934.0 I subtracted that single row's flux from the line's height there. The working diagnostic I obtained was -1.0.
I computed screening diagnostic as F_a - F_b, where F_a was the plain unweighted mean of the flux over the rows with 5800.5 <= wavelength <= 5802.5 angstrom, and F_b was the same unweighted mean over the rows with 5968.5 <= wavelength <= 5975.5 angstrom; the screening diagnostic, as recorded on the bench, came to 5.5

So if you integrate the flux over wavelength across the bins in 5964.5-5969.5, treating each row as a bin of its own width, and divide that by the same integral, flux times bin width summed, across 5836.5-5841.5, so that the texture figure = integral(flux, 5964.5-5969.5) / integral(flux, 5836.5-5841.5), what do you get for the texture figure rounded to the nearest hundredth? 1.13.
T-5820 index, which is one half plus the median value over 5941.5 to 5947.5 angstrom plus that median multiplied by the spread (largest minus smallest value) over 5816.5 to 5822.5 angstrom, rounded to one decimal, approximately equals 36.0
